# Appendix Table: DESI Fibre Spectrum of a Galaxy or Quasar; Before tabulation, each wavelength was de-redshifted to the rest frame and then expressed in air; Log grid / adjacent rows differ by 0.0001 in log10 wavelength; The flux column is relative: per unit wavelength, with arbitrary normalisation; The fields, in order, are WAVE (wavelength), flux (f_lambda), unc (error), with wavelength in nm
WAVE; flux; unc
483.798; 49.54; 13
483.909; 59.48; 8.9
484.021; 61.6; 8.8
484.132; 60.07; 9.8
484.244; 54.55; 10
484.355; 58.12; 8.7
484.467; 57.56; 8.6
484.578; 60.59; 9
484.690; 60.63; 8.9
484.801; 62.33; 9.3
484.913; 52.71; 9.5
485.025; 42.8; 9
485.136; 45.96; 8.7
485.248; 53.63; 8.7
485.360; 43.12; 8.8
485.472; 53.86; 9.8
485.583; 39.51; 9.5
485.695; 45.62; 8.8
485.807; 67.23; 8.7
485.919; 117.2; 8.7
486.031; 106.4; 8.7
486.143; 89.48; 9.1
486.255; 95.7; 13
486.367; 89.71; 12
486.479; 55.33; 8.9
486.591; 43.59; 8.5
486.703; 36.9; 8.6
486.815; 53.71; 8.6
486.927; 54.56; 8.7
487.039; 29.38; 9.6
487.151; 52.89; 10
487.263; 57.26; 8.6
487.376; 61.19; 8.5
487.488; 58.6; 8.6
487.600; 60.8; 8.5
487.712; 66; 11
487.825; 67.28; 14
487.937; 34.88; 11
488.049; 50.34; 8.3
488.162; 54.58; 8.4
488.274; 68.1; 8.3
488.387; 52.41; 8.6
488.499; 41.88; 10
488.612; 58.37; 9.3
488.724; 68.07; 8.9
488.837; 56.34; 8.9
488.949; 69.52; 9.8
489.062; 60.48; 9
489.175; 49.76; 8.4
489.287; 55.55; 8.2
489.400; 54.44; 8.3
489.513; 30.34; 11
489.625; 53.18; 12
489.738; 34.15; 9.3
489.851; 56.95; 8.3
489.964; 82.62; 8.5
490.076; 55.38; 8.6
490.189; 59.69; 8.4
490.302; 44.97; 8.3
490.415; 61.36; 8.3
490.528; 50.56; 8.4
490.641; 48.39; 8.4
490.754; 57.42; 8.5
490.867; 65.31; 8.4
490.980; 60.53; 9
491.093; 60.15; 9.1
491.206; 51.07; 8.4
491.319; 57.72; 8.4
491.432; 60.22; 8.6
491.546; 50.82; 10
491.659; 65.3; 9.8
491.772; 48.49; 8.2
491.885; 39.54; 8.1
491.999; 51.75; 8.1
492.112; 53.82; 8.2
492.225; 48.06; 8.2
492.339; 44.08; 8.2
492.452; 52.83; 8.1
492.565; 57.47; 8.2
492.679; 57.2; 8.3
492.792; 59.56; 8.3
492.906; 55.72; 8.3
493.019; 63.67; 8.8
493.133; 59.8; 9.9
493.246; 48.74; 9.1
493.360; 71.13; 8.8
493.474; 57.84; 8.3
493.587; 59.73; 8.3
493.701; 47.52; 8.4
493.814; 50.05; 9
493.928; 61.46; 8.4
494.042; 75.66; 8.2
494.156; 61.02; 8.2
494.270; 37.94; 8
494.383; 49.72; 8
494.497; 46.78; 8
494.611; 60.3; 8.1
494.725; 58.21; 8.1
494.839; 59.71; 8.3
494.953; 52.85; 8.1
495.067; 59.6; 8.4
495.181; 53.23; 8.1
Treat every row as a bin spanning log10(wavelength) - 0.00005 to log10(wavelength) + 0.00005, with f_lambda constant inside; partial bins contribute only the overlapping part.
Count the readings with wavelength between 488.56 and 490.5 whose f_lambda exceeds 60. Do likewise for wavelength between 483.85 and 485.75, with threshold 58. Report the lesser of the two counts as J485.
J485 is 5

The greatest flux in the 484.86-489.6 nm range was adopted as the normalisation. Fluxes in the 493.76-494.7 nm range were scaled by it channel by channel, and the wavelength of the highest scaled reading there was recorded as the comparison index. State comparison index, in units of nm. 494.042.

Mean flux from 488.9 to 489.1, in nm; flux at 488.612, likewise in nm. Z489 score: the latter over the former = 0.90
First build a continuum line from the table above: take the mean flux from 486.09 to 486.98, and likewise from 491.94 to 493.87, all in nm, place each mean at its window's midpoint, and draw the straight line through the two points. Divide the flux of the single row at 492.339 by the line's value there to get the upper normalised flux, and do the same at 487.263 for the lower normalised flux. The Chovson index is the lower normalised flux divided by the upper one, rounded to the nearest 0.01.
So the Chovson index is 1.14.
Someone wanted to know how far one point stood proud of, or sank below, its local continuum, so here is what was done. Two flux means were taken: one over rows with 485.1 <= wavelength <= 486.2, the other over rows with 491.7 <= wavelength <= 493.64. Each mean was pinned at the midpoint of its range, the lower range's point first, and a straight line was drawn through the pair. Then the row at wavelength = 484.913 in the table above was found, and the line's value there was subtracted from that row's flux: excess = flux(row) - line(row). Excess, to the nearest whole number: -15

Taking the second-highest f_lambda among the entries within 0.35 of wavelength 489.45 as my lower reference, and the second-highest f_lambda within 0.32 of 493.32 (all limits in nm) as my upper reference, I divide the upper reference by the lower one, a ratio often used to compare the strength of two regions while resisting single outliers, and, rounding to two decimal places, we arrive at 1.17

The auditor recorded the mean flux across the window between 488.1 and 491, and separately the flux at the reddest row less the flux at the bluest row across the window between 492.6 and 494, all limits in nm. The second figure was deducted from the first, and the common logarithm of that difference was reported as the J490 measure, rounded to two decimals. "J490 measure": 1.71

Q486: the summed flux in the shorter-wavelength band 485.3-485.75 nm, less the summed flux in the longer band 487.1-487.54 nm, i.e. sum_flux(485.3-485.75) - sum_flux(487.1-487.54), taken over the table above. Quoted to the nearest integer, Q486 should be -48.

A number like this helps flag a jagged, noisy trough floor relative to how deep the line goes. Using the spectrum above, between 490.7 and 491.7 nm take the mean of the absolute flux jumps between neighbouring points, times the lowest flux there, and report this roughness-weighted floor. 350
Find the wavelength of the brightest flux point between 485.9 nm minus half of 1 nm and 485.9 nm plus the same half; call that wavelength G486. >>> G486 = 485.919 nm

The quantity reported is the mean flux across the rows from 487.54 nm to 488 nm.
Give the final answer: 57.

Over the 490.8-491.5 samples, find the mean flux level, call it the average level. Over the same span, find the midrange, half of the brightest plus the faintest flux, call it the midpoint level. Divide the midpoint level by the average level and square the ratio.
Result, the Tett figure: 0.97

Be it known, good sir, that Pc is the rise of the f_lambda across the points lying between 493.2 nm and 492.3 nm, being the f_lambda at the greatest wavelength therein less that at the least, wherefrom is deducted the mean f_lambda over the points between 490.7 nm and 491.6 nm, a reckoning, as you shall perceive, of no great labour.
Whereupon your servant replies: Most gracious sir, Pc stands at -42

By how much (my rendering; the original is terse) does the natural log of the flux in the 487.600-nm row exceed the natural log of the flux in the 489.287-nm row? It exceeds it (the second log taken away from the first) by 0.1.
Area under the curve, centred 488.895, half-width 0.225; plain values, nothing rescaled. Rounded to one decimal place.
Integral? 28.6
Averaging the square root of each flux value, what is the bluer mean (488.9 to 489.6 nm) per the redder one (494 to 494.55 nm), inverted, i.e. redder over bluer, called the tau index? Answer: 1.01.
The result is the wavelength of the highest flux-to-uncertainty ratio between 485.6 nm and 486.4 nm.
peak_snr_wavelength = 485.919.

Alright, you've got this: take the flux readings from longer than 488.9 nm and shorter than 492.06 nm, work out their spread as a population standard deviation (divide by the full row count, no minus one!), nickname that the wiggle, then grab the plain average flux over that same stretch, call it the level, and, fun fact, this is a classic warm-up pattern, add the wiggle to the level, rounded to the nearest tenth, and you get 65.1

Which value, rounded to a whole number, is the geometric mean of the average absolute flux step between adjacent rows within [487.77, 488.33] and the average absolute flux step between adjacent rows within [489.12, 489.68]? 15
